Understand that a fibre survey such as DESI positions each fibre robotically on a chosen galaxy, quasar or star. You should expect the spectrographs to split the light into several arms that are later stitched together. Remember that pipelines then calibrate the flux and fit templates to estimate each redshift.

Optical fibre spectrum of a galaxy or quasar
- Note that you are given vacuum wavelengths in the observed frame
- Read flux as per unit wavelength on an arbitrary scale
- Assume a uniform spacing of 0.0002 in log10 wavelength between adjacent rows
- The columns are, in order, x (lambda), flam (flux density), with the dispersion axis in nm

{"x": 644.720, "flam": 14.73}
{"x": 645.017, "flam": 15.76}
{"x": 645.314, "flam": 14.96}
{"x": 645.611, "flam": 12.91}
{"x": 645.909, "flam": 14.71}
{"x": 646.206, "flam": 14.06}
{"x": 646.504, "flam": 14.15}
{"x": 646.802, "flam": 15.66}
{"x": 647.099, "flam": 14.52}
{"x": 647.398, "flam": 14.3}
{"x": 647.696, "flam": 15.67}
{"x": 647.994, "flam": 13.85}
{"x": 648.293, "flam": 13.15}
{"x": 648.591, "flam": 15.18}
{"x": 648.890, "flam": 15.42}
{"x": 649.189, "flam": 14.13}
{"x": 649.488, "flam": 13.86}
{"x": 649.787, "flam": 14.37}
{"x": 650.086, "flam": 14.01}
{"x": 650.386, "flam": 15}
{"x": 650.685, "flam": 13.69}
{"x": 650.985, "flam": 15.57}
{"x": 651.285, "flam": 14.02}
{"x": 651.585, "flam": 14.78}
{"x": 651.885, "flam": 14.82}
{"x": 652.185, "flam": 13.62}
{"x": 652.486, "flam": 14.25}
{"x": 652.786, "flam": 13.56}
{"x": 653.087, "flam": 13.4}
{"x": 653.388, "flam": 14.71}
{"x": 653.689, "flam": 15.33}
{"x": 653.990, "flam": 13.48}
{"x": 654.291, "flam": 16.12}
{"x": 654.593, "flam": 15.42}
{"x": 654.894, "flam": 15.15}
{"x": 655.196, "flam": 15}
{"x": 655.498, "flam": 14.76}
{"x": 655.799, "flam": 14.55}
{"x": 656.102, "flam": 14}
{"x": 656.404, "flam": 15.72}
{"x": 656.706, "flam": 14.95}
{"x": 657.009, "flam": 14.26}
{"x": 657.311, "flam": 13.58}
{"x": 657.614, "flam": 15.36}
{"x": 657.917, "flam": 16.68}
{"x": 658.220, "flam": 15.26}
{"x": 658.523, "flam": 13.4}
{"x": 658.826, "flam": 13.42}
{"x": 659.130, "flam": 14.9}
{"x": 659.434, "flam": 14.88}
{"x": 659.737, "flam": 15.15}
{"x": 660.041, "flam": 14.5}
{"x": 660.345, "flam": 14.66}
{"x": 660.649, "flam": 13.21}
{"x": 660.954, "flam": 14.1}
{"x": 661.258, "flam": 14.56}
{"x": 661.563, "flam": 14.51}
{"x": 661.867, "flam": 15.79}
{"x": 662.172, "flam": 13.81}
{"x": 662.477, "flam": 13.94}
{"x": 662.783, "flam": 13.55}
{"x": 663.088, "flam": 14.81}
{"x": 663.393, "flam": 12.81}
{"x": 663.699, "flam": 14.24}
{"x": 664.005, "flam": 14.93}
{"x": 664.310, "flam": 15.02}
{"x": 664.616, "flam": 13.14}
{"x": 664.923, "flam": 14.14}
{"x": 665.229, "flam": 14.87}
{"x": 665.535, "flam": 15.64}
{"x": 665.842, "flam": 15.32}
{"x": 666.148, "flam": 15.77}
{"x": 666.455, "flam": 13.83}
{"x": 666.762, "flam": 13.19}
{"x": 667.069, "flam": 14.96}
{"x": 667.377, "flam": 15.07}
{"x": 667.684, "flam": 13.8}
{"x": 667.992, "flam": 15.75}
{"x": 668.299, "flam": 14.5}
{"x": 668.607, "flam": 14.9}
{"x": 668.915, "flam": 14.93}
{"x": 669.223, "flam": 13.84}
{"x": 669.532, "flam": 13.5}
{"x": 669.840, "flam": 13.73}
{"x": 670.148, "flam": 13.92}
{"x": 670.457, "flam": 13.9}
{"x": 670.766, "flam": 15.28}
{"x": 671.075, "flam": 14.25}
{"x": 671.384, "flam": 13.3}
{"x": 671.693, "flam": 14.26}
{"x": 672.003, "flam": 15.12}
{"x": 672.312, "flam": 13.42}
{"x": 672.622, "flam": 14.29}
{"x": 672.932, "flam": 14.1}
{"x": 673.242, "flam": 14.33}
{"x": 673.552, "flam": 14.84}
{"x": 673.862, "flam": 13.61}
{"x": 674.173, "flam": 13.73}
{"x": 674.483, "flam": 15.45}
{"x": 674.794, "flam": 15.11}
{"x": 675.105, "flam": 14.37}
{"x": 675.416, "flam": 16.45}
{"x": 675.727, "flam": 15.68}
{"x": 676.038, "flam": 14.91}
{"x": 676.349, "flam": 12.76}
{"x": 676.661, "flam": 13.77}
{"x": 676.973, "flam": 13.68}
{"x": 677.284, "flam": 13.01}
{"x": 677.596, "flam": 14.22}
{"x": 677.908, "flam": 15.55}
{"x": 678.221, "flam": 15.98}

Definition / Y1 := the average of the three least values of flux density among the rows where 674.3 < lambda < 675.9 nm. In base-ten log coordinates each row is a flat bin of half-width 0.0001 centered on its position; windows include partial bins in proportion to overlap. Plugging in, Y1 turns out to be 15.0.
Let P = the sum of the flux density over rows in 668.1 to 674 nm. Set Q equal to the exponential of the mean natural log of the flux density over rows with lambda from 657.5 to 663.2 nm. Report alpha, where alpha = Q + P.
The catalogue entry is 284.5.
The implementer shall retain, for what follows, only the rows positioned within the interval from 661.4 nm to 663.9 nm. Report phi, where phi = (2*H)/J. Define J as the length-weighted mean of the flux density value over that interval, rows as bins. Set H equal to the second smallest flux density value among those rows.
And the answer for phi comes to 1.91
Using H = 13.55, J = 14.19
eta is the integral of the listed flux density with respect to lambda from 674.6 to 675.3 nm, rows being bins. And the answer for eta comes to 10.4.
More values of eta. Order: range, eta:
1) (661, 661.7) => 10.1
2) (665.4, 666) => 9.3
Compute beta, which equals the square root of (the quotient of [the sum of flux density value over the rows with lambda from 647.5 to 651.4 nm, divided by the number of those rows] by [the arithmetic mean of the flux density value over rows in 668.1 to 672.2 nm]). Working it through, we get 1.007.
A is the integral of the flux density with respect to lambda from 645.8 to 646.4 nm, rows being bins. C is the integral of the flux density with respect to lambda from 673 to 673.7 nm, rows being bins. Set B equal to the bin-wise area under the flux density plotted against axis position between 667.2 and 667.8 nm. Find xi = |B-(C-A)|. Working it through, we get 7.1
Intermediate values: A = 8.6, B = 8.69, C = 10.2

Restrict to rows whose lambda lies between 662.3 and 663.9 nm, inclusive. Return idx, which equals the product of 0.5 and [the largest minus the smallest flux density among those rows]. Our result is 1.00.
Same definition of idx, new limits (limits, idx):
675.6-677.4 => 1.46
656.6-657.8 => 0.89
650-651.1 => 0.94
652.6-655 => 1.36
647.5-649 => 1.26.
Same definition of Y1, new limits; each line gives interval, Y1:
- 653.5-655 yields 14.7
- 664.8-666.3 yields 14.8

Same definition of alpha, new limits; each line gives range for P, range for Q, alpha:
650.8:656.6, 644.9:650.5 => 292.7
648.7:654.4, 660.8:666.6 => 288.6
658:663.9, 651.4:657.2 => 286.1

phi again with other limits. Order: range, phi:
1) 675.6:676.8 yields 1.93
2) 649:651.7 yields 1.93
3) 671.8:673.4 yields 1.98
